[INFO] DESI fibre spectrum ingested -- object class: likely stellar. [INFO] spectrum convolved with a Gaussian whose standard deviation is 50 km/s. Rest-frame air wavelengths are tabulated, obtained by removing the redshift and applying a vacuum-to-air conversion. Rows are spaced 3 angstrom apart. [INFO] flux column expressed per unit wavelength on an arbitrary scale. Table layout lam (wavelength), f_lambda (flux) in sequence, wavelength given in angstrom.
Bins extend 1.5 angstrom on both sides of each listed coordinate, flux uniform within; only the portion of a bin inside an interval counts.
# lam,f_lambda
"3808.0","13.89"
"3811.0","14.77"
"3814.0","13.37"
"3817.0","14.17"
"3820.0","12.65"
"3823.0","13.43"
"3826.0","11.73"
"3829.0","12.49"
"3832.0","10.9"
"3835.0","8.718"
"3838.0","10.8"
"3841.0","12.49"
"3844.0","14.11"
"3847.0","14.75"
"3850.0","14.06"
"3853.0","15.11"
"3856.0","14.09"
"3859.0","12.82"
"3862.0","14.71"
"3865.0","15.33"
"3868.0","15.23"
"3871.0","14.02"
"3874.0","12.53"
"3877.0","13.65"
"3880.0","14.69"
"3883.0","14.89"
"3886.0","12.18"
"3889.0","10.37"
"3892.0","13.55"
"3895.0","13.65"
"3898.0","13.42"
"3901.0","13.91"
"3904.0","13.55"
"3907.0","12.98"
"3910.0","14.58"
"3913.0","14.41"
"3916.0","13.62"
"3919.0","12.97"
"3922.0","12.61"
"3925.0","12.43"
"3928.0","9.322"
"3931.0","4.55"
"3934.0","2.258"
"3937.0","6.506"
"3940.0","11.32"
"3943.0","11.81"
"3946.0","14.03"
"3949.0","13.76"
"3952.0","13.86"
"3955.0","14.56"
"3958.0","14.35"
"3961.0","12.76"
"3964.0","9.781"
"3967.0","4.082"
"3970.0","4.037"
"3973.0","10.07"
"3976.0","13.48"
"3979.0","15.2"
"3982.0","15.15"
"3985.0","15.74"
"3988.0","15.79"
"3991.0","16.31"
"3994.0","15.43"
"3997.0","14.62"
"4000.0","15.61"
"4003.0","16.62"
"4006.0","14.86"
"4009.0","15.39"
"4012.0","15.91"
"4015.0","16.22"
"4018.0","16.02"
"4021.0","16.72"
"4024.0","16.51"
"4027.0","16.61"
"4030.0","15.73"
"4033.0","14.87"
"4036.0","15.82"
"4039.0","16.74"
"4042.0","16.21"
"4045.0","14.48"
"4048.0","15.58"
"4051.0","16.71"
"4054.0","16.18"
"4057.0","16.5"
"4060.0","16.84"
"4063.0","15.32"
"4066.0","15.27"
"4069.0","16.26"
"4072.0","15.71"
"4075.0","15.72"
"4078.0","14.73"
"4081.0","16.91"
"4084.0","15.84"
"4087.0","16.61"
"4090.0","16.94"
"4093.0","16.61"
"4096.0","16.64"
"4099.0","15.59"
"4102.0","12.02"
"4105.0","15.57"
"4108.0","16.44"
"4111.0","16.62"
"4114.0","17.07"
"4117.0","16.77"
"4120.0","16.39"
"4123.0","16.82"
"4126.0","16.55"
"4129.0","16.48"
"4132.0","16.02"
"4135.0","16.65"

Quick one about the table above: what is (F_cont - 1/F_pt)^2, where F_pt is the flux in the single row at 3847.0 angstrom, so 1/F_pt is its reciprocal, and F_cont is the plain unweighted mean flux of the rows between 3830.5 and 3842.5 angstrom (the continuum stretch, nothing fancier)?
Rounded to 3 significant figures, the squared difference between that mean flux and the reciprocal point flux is 114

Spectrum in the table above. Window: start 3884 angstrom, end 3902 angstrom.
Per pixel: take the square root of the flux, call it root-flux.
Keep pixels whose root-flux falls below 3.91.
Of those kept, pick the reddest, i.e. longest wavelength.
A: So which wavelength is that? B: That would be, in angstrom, 3901.0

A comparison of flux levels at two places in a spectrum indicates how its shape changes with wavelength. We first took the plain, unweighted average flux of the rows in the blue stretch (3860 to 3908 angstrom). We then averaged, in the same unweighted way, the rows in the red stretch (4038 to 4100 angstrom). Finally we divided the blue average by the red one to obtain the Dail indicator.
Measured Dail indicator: 0.851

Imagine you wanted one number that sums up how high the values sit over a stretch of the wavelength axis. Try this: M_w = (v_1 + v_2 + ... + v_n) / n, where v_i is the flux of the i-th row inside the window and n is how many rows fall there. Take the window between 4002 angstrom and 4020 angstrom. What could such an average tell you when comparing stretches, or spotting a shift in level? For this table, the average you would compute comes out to 15.8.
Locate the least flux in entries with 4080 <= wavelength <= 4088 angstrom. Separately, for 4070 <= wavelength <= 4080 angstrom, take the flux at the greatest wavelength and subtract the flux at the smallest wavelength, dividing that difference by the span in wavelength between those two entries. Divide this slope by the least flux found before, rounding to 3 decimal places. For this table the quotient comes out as -0.010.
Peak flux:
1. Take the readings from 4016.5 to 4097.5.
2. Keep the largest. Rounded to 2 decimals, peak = 16.94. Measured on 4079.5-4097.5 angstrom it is 16.94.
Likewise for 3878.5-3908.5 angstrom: 14.89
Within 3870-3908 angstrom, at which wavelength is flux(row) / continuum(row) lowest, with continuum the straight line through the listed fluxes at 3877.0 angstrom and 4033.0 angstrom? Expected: 3889.0 angstrom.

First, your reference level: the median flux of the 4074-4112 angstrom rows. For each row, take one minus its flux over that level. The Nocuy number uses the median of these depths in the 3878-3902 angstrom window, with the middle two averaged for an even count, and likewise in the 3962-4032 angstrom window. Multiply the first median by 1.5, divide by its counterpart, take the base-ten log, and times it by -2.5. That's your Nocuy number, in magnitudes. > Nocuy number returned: -1.8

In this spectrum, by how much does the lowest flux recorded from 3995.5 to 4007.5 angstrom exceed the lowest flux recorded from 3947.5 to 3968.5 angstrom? 11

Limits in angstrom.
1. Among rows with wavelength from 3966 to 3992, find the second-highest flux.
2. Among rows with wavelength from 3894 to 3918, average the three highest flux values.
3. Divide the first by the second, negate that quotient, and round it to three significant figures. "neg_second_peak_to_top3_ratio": -1.10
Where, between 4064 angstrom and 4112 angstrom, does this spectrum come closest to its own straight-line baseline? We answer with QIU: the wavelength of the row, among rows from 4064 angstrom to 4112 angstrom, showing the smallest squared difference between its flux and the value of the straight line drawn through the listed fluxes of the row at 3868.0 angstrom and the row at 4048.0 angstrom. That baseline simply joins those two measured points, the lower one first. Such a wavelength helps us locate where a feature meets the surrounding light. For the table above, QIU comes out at 4072.0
